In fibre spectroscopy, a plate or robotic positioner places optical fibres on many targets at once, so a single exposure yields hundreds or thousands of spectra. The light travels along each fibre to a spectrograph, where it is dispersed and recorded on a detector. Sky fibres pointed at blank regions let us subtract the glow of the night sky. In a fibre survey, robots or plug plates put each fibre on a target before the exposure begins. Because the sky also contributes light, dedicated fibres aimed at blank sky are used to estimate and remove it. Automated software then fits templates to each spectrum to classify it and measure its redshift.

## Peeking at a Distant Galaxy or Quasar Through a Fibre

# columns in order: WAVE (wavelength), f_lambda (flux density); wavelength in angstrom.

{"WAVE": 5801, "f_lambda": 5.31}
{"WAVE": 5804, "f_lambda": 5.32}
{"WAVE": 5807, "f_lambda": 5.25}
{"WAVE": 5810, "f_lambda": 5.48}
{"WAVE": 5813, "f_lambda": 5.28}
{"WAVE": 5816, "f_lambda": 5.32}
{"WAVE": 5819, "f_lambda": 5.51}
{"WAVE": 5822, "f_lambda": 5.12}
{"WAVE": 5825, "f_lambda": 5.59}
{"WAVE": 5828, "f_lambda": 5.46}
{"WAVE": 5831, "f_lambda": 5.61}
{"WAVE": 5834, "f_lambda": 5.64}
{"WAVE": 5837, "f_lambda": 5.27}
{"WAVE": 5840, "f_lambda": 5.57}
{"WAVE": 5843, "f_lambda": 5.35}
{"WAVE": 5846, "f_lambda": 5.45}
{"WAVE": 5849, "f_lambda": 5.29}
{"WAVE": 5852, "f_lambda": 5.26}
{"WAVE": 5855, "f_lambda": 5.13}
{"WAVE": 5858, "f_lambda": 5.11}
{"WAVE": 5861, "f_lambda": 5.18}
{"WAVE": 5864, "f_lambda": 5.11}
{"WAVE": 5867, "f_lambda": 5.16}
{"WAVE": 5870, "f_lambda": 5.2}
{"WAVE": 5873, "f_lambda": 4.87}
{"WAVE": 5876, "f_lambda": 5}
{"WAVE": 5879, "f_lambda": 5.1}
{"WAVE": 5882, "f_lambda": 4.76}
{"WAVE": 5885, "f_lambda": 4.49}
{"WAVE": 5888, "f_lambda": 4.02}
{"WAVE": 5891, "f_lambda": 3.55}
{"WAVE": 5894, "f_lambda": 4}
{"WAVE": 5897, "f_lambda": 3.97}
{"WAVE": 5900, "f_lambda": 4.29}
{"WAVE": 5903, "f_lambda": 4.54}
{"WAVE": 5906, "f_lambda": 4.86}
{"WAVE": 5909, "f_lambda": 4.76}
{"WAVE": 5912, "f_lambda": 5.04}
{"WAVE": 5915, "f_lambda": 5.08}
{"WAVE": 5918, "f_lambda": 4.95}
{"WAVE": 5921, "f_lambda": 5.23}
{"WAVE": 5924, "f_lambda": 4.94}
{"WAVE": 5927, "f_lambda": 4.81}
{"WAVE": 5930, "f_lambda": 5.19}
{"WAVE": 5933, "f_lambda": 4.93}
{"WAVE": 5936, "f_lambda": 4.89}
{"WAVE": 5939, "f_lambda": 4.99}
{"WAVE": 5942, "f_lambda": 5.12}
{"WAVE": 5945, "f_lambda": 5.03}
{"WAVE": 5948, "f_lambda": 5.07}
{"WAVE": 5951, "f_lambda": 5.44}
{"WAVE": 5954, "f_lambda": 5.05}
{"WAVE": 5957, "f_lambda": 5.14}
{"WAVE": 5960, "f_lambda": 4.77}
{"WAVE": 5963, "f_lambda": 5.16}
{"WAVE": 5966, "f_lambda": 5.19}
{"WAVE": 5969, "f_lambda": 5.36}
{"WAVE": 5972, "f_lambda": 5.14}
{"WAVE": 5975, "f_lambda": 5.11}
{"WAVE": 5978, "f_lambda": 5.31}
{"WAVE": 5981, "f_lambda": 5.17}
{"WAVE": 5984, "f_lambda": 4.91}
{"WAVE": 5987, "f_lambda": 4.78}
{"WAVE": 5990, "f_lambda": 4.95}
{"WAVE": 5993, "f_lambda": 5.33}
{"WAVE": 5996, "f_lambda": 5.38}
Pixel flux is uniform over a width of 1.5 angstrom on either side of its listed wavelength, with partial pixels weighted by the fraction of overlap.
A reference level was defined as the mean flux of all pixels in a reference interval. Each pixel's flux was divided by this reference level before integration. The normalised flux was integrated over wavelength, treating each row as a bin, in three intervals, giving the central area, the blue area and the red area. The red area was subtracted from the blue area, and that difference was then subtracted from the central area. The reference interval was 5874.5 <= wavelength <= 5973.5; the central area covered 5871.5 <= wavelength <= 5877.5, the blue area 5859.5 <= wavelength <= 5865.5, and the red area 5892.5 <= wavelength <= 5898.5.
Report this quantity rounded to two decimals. 4.68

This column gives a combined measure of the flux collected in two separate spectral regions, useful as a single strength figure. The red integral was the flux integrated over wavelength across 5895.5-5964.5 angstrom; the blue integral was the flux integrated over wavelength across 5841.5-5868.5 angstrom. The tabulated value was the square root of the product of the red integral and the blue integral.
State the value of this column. 219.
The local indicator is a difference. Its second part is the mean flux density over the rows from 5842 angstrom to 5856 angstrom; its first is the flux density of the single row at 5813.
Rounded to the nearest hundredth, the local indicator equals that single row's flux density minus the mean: -0.02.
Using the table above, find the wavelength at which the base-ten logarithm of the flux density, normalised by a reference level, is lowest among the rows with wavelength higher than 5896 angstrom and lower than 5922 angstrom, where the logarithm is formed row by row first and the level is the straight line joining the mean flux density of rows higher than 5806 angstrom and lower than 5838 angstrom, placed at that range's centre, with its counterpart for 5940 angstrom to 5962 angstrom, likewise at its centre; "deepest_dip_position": 5897 angstrom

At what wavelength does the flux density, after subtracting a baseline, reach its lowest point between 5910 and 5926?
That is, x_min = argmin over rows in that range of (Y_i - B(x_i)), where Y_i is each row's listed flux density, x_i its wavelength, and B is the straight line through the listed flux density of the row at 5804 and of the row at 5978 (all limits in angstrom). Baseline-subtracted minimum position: 5924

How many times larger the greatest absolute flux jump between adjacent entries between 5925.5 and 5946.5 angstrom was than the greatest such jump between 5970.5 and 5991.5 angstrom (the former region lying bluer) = 1.5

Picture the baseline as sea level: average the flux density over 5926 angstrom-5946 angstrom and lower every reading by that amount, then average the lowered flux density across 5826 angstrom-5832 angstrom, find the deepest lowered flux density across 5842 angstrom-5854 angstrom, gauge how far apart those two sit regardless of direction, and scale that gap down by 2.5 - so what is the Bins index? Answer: 0.11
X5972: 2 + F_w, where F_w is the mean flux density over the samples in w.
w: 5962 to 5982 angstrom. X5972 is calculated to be 7.21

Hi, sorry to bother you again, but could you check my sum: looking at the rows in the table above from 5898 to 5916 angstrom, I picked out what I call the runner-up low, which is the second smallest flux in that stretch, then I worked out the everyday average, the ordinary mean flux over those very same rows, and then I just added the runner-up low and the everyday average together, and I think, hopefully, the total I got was 9.3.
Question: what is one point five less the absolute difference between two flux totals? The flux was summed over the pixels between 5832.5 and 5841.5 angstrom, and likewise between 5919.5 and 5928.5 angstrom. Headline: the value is 0.0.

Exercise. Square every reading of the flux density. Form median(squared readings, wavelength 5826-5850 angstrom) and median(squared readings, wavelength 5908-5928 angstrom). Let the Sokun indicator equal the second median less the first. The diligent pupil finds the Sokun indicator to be -5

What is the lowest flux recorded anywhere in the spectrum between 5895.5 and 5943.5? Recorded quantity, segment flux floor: 3.97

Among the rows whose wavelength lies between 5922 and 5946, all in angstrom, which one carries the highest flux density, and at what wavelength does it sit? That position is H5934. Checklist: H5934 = 5930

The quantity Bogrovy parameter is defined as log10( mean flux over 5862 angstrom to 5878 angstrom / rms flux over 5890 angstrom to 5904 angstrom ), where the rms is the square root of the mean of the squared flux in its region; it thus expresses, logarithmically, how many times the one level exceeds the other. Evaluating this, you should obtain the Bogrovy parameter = 0.094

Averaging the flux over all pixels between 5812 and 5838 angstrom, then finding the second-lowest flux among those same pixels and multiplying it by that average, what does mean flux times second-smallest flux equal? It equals 29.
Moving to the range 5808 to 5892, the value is 21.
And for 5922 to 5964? 24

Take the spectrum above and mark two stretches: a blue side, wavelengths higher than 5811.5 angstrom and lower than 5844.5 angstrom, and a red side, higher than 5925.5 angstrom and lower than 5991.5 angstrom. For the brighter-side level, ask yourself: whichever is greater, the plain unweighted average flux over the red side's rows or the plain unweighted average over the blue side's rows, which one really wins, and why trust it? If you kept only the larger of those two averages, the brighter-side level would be 5.4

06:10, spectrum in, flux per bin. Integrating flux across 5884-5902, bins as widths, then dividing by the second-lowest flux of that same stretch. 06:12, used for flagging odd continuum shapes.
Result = 18.38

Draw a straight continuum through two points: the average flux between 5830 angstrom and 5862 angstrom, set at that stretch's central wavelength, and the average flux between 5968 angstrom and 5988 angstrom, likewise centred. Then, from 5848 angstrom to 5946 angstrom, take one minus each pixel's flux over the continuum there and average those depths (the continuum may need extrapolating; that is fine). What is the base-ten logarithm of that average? -1.1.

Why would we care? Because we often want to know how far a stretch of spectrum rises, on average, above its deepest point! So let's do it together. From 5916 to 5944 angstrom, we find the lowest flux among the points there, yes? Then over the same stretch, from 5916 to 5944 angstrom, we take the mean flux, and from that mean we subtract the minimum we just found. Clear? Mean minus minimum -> 0.20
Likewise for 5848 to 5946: 1.29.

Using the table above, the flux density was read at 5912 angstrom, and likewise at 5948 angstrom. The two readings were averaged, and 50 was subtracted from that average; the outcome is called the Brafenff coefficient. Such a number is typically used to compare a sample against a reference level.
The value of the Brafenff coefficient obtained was -44.9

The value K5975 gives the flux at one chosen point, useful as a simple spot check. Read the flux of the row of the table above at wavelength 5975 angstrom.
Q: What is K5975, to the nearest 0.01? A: 5.11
